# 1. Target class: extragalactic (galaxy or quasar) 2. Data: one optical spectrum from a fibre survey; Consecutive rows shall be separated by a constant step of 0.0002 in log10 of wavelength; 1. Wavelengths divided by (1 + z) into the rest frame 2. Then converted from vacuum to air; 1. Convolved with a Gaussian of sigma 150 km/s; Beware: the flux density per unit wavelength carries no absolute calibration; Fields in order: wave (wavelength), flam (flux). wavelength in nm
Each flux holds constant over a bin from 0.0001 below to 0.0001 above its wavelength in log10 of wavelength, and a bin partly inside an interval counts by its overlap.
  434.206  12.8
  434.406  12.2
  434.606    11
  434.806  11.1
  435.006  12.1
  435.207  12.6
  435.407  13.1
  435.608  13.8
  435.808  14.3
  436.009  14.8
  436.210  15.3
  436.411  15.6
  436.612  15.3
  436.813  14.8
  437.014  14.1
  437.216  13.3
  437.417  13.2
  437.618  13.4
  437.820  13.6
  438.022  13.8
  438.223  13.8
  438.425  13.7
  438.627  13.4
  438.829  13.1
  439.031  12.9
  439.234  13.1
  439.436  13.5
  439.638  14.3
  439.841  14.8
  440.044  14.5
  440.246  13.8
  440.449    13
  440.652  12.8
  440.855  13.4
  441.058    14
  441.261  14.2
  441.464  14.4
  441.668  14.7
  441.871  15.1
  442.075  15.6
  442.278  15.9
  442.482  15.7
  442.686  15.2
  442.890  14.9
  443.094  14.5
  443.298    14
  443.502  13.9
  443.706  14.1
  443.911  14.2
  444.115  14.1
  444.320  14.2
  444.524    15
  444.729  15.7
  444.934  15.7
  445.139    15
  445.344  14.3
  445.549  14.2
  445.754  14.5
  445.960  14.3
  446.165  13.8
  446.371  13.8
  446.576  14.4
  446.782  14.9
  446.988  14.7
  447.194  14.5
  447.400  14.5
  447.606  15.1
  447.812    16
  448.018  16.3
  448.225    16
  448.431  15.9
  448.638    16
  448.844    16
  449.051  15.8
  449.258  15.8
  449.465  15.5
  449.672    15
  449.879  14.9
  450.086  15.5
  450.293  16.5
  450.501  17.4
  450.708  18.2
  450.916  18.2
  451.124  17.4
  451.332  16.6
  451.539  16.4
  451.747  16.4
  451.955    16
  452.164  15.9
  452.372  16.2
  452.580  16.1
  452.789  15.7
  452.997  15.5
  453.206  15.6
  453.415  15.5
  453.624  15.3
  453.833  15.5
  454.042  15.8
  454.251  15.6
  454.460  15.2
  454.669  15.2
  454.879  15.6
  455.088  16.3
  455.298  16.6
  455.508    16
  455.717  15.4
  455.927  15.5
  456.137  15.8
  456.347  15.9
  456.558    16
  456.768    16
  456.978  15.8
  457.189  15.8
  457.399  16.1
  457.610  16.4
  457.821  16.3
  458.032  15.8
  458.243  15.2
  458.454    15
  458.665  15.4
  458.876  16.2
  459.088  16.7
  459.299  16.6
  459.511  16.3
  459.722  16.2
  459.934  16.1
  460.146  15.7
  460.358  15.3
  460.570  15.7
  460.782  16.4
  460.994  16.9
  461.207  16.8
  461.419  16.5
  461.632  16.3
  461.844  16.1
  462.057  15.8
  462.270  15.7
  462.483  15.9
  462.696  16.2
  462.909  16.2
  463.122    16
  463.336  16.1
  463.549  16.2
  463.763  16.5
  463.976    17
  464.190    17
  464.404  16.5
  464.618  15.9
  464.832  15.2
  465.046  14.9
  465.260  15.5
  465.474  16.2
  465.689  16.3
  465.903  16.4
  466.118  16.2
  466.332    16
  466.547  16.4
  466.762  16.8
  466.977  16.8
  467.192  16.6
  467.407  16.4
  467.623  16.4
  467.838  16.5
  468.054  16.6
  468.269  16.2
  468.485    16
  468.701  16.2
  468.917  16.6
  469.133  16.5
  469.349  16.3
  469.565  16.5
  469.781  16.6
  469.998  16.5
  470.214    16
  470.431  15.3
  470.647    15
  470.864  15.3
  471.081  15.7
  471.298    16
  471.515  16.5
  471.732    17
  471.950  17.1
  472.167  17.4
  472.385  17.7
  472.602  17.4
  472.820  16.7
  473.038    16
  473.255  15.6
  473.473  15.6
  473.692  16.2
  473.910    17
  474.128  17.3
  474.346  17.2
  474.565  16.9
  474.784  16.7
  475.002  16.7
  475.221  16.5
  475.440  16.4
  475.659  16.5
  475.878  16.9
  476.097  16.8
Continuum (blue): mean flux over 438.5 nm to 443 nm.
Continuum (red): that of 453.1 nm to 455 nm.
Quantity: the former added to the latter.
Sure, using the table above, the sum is 29.7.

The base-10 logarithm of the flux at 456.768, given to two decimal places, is 1.20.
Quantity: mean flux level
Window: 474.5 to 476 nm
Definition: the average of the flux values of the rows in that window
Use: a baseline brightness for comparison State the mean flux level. 16.7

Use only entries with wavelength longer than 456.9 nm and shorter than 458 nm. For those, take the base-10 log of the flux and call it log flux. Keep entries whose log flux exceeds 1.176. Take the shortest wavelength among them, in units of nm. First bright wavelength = 456.978 nm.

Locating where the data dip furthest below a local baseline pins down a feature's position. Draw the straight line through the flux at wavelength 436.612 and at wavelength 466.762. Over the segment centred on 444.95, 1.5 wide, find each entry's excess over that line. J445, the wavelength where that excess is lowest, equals 445.549 nm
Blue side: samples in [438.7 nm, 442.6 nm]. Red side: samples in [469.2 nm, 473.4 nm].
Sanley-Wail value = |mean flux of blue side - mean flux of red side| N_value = 2.2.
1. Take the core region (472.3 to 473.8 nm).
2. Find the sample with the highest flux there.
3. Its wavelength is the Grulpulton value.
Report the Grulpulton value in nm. 472.385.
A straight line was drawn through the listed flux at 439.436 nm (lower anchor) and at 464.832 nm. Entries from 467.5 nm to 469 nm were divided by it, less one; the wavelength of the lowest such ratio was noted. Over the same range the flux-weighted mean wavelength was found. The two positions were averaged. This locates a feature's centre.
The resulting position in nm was 468.38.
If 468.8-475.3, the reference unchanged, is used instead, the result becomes 471.37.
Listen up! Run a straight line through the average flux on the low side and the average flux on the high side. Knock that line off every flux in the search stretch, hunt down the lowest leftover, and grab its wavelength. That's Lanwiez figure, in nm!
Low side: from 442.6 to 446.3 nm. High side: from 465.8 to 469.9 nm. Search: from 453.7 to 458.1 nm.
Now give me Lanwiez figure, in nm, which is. 454.669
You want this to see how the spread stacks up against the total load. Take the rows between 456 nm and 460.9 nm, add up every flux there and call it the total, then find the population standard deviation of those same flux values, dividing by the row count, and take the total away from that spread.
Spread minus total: -366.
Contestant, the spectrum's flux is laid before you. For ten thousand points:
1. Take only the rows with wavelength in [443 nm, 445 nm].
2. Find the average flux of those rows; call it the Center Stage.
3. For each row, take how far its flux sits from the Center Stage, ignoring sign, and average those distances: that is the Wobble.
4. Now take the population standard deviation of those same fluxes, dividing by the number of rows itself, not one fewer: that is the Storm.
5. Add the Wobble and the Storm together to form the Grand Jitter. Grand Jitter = 1.2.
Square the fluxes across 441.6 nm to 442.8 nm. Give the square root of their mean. 15.4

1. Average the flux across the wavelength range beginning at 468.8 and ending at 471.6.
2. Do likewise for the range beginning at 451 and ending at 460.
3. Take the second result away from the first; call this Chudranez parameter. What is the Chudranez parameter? 0.13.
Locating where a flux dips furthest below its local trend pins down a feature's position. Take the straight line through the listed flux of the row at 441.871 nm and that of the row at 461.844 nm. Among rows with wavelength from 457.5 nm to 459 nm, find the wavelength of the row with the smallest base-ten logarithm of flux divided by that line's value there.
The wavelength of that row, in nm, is 458.454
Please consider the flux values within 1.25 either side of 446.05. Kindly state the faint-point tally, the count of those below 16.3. 12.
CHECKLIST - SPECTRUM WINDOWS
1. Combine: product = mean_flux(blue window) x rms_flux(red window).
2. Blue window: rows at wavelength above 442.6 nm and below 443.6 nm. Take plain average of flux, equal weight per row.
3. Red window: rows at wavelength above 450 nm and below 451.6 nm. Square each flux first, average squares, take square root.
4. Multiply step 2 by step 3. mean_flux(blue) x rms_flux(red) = 247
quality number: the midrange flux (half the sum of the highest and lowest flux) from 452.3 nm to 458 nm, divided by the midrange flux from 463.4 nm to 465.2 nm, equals 1.00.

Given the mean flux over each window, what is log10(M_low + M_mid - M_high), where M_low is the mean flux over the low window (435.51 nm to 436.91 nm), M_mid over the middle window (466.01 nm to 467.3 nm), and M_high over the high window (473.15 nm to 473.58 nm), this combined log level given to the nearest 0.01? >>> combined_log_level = 1.20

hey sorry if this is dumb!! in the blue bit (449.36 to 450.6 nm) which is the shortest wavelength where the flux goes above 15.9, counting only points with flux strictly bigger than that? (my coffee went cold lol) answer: 450.293 nm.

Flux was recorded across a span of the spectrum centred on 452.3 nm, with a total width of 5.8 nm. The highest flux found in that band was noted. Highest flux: 18.2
